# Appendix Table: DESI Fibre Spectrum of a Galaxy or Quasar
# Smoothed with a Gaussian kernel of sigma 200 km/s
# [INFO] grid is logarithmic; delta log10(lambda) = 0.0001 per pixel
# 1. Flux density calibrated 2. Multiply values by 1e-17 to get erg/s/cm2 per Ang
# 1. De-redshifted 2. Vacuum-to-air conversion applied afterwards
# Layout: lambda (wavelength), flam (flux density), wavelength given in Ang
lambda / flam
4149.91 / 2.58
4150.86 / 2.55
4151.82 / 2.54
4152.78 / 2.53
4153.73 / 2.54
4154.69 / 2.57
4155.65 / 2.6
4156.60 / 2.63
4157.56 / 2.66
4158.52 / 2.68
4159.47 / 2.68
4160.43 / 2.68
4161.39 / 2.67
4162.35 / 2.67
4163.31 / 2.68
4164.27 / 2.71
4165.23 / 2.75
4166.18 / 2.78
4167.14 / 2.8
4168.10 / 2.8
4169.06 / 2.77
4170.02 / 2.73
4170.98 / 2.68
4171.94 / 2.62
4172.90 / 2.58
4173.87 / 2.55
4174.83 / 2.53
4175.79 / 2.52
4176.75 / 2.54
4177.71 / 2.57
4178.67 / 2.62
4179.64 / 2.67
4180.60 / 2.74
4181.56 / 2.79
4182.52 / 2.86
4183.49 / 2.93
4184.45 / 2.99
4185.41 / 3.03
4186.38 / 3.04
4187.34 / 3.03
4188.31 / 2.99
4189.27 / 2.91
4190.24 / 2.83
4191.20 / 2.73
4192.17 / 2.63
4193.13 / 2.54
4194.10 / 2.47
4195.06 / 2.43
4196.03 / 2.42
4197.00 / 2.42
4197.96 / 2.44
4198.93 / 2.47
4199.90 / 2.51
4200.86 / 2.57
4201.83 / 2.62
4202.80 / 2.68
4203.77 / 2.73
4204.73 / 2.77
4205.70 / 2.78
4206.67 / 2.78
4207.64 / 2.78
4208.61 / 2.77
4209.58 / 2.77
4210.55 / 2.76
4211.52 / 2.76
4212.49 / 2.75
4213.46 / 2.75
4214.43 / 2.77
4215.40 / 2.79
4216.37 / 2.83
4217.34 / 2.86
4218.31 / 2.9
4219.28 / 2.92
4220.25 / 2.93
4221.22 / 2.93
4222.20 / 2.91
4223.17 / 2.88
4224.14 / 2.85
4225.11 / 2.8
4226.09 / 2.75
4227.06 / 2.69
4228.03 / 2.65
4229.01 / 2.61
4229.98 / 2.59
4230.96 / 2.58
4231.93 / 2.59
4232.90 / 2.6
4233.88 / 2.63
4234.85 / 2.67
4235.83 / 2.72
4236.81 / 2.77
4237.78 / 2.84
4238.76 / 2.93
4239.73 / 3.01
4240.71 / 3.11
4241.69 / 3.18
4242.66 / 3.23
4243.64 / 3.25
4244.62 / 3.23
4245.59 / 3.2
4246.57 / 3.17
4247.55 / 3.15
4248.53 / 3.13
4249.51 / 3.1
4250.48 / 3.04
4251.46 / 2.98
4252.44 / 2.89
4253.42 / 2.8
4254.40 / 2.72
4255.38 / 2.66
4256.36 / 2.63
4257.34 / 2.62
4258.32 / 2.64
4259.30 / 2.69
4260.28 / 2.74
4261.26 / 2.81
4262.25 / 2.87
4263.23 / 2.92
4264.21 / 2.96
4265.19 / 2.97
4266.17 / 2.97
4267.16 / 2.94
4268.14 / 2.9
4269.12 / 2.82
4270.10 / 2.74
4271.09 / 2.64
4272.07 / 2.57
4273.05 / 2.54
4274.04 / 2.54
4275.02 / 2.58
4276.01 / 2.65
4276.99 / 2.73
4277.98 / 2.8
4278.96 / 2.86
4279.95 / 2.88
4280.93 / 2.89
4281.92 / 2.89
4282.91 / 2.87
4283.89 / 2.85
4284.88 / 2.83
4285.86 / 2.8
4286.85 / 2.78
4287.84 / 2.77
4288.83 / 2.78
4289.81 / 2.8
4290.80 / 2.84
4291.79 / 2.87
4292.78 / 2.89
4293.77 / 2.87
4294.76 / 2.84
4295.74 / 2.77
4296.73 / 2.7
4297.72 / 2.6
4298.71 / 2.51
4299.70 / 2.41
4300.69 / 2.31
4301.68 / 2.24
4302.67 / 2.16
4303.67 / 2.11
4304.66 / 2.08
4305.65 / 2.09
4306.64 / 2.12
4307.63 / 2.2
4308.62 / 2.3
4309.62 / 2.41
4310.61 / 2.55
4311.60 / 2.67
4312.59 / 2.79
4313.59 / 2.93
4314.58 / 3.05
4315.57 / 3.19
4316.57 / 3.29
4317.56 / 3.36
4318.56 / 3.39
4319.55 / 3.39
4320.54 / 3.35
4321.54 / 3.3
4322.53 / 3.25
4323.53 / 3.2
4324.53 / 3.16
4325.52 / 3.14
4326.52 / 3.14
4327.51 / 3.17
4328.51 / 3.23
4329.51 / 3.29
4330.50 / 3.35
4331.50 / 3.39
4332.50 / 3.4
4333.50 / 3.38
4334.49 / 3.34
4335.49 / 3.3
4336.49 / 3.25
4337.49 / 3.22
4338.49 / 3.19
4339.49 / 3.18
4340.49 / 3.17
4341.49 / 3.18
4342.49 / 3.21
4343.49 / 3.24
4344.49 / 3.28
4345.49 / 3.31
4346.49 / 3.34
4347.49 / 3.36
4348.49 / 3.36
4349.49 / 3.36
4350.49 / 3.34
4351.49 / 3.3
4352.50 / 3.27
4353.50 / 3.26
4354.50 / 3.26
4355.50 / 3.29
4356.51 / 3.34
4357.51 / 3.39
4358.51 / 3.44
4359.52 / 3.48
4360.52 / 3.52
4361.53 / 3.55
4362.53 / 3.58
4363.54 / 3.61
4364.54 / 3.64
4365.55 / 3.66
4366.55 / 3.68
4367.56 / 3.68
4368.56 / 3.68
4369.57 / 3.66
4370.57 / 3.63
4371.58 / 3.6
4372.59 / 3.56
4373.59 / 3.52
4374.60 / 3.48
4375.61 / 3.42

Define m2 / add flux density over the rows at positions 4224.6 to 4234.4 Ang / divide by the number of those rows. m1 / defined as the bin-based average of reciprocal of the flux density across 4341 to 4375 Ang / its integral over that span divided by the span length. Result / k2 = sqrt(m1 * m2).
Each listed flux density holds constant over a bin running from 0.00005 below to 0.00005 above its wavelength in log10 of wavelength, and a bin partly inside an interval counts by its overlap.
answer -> 0.88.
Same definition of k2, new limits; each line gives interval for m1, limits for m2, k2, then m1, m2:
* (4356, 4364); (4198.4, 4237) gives 0.89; 0.29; 2.74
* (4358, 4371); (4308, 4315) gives 0.86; 0.28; 2.67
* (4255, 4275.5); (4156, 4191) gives 1.00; 0.36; 2.74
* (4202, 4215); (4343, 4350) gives 1.10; 0.36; 3.32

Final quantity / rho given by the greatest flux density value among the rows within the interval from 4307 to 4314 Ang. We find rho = 2.93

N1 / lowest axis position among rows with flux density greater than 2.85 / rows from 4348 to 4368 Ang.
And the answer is 4348.49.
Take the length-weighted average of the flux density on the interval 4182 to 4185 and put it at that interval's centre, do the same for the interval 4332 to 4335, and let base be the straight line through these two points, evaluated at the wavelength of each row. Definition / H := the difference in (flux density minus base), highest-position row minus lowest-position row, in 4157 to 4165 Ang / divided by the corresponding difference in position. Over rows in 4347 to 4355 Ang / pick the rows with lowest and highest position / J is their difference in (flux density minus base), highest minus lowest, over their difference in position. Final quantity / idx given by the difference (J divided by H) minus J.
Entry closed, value -3.8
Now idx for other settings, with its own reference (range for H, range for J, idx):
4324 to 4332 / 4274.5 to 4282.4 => 1.4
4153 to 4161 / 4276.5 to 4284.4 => 0.8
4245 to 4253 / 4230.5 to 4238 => -0.8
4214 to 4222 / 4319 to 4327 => -1.8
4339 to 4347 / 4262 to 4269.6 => -0.5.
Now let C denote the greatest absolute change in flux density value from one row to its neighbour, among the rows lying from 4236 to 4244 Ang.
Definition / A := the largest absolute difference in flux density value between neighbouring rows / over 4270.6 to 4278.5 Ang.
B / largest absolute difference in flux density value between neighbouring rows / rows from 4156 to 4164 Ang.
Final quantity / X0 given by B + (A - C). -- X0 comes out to 0.01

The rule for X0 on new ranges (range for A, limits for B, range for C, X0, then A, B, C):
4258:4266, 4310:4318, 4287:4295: 0.17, 0.070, 0.140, 0.040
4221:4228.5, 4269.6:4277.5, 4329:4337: 0.10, 0.060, 0.100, 0.060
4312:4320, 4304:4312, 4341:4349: 0.24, 0.140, 0.140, 0.040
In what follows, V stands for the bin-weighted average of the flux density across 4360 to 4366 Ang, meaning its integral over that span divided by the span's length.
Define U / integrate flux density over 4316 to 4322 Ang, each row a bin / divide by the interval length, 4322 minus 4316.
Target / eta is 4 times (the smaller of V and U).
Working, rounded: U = 3.34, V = 3.6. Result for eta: 13.4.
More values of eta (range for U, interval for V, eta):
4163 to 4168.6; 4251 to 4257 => 11.0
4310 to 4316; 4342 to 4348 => 11.4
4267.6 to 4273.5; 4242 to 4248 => 10.8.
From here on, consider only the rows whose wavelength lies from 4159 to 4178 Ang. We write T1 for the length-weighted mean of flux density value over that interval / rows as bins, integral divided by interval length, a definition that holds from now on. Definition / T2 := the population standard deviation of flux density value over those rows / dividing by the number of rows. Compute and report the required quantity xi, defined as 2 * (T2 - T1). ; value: -5.15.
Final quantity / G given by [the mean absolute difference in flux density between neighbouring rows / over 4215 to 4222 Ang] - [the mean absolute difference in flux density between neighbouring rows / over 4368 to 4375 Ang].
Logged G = -0.010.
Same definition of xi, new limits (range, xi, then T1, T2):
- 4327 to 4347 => -6.39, 3.27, 0.076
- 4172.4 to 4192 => -5.17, 2.77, 0.186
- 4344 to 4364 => -6.55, 3.38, 0.108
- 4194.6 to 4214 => -5.01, 2.65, 0.142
